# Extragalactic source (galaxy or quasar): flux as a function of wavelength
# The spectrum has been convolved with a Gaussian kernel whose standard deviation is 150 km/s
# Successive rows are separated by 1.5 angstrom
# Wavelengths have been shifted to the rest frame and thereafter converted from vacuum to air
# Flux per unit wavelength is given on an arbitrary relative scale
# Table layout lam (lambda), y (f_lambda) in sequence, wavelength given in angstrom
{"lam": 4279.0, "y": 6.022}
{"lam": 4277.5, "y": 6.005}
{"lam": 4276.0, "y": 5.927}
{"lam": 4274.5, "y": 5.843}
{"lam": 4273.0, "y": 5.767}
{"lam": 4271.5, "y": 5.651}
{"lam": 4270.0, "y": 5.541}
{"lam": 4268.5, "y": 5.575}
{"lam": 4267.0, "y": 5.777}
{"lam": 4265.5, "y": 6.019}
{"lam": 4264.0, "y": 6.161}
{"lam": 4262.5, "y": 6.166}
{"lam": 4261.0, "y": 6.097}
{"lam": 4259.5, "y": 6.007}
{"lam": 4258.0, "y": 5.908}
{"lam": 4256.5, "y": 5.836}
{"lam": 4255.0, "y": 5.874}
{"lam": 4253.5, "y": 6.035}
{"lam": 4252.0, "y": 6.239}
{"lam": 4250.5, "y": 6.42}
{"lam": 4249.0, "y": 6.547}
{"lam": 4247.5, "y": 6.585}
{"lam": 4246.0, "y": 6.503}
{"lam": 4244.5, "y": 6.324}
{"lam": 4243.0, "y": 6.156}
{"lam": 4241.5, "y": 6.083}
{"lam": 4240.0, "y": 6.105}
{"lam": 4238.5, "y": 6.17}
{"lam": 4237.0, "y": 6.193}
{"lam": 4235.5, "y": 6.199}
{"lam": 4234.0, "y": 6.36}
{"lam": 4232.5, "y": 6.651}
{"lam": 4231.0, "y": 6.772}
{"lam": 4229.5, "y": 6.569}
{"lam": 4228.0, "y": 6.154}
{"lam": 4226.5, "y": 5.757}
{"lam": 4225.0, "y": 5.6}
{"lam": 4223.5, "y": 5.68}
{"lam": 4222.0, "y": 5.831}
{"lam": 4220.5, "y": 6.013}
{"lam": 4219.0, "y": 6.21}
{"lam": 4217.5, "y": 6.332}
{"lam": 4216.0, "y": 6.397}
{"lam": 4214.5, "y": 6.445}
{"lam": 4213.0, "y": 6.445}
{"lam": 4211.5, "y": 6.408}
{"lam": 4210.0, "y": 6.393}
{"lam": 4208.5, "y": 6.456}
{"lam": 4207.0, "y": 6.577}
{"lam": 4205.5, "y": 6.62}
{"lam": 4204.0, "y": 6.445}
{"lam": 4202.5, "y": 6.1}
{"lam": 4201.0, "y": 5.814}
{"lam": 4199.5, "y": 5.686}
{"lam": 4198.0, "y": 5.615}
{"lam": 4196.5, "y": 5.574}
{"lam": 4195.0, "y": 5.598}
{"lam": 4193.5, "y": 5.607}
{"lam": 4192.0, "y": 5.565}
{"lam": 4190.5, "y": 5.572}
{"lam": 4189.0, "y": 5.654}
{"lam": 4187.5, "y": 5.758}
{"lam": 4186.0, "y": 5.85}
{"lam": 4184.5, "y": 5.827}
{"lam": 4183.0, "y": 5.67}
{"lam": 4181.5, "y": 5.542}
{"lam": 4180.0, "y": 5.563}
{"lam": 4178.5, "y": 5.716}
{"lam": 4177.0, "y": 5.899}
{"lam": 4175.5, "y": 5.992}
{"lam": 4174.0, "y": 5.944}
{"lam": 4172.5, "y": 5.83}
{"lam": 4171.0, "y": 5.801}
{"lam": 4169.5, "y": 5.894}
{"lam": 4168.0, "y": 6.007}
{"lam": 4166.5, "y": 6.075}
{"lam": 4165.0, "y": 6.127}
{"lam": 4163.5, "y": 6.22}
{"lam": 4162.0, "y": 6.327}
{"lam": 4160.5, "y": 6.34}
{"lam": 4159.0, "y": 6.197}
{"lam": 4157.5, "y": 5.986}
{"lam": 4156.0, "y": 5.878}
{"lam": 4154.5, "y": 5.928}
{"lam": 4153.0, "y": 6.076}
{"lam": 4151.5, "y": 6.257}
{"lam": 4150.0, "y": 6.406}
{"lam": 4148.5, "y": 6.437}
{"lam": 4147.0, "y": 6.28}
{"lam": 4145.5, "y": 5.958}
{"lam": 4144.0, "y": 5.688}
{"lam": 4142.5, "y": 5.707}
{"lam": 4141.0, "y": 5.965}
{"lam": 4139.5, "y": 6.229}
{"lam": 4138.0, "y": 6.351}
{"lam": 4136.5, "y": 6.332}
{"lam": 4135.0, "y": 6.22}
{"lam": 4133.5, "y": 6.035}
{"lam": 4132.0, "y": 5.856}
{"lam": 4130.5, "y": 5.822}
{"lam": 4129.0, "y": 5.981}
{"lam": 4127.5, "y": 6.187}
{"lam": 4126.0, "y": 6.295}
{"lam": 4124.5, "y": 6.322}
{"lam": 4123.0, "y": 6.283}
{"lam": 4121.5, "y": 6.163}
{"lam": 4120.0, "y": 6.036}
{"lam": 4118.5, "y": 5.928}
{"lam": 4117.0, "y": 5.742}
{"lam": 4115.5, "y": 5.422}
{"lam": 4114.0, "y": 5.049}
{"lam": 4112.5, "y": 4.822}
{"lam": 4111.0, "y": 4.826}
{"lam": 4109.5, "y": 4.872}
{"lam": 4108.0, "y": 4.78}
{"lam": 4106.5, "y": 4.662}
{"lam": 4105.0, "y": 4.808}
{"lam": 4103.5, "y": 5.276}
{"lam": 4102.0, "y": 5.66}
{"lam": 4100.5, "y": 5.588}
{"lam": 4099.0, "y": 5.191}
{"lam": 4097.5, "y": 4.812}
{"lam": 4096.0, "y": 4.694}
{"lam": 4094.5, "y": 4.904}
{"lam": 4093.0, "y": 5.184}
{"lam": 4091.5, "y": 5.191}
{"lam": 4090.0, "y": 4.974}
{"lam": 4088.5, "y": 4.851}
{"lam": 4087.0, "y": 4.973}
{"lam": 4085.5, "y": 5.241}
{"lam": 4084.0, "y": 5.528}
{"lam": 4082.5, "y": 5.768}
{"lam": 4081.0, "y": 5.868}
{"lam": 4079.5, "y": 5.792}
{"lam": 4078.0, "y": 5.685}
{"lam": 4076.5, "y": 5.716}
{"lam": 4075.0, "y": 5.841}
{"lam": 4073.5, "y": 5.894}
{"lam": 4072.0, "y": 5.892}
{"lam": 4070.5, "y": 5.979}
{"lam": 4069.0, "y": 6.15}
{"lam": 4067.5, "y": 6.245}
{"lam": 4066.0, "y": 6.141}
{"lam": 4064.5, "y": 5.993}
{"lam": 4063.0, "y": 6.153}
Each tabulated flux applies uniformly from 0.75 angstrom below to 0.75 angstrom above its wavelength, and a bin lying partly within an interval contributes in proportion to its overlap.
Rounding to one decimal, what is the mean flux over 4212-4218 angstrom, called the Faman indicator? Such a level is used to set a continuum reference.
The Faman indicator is 6.4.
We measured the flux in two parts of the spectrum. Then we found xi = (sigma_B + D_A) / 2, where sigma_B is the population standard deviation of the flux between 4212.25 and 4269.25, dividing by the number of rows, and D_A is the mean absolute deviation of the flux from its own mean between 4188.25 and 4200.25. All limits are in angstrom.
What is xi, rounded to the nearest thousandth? 0.163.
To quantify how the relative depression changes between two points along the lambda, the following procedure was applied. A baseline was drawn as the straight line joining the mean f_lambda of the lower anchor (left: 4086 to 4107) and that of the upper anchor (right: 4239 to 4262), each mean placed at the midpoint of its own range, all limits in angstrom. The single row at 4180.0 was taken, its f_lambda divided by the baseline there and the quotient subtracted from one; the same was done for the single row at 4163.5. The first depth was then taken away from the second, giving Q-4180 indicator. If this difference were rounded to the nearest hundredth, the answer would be -0.14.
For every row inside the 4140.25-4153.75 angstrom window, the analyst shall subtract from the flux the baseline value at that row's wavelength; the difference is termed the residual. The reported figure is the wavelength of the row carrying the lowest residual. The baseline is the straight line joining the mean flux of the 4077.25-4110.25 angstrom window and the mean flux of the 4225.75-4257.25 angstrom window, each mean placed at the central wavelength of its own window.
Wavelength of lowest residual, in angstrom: 4144.0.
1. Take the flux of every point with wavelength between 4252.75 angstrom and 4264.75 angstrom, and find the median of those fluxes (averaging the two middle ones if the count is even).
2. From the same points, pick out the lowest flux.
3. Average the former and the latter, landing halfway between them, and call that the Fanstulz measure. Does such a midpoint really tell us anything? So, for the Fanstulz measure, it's 5.93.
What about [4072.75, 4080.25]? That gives 5.74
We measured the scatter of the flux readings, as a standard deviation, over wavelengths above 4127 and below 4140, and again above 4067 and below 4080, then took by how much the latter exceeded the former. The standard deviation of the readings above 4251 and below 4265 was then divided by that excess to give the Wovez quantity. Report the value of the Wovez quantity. -16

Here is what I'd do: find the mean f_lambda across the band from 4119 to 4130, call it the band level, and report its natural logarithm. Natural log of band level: 1.82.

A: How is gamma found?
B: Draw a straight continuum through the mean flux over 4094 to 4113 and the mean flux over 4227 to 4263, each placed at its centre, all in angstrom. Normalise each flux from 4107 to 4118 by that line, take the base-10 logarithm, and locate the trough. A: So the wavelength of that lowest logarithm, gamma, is 4108.0 angstrom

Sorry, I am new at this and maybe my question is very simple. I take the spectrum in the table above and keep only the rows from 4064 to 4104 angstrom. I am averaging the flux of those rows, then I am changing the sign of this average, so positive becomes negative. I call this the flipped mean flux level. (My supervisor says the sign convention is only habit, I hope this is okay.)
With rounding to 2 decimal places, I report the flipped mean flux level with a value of -5.52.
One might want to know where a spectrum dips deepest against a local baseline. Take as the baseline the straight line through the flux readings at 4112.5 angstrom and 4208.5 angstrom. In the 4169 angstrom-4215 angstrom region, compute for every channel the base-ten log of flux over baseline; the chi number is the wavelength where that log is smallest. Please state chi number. 4196.5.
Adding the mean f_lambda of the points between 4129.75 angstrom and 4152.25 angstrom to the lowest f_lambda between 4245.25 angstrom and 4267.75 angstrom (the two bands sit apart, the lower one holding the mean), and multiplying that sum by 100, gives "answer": 1188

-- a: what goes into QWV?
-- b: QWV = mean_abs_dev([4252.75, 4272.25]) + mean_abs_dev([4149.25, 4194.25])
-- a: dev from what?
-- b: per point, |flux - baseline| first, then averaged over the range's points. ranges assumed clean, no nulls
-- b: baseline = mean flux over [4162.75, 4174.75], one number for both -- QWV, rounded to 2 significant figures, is 0.39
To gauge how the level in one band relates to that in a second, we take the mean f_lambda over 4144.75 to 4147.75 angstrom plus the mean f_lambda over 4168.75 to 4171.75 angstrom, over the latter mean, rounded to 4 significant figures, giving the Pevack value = 2.046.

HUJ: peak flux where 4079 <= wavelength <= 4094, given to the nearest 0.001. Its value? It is 5.868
